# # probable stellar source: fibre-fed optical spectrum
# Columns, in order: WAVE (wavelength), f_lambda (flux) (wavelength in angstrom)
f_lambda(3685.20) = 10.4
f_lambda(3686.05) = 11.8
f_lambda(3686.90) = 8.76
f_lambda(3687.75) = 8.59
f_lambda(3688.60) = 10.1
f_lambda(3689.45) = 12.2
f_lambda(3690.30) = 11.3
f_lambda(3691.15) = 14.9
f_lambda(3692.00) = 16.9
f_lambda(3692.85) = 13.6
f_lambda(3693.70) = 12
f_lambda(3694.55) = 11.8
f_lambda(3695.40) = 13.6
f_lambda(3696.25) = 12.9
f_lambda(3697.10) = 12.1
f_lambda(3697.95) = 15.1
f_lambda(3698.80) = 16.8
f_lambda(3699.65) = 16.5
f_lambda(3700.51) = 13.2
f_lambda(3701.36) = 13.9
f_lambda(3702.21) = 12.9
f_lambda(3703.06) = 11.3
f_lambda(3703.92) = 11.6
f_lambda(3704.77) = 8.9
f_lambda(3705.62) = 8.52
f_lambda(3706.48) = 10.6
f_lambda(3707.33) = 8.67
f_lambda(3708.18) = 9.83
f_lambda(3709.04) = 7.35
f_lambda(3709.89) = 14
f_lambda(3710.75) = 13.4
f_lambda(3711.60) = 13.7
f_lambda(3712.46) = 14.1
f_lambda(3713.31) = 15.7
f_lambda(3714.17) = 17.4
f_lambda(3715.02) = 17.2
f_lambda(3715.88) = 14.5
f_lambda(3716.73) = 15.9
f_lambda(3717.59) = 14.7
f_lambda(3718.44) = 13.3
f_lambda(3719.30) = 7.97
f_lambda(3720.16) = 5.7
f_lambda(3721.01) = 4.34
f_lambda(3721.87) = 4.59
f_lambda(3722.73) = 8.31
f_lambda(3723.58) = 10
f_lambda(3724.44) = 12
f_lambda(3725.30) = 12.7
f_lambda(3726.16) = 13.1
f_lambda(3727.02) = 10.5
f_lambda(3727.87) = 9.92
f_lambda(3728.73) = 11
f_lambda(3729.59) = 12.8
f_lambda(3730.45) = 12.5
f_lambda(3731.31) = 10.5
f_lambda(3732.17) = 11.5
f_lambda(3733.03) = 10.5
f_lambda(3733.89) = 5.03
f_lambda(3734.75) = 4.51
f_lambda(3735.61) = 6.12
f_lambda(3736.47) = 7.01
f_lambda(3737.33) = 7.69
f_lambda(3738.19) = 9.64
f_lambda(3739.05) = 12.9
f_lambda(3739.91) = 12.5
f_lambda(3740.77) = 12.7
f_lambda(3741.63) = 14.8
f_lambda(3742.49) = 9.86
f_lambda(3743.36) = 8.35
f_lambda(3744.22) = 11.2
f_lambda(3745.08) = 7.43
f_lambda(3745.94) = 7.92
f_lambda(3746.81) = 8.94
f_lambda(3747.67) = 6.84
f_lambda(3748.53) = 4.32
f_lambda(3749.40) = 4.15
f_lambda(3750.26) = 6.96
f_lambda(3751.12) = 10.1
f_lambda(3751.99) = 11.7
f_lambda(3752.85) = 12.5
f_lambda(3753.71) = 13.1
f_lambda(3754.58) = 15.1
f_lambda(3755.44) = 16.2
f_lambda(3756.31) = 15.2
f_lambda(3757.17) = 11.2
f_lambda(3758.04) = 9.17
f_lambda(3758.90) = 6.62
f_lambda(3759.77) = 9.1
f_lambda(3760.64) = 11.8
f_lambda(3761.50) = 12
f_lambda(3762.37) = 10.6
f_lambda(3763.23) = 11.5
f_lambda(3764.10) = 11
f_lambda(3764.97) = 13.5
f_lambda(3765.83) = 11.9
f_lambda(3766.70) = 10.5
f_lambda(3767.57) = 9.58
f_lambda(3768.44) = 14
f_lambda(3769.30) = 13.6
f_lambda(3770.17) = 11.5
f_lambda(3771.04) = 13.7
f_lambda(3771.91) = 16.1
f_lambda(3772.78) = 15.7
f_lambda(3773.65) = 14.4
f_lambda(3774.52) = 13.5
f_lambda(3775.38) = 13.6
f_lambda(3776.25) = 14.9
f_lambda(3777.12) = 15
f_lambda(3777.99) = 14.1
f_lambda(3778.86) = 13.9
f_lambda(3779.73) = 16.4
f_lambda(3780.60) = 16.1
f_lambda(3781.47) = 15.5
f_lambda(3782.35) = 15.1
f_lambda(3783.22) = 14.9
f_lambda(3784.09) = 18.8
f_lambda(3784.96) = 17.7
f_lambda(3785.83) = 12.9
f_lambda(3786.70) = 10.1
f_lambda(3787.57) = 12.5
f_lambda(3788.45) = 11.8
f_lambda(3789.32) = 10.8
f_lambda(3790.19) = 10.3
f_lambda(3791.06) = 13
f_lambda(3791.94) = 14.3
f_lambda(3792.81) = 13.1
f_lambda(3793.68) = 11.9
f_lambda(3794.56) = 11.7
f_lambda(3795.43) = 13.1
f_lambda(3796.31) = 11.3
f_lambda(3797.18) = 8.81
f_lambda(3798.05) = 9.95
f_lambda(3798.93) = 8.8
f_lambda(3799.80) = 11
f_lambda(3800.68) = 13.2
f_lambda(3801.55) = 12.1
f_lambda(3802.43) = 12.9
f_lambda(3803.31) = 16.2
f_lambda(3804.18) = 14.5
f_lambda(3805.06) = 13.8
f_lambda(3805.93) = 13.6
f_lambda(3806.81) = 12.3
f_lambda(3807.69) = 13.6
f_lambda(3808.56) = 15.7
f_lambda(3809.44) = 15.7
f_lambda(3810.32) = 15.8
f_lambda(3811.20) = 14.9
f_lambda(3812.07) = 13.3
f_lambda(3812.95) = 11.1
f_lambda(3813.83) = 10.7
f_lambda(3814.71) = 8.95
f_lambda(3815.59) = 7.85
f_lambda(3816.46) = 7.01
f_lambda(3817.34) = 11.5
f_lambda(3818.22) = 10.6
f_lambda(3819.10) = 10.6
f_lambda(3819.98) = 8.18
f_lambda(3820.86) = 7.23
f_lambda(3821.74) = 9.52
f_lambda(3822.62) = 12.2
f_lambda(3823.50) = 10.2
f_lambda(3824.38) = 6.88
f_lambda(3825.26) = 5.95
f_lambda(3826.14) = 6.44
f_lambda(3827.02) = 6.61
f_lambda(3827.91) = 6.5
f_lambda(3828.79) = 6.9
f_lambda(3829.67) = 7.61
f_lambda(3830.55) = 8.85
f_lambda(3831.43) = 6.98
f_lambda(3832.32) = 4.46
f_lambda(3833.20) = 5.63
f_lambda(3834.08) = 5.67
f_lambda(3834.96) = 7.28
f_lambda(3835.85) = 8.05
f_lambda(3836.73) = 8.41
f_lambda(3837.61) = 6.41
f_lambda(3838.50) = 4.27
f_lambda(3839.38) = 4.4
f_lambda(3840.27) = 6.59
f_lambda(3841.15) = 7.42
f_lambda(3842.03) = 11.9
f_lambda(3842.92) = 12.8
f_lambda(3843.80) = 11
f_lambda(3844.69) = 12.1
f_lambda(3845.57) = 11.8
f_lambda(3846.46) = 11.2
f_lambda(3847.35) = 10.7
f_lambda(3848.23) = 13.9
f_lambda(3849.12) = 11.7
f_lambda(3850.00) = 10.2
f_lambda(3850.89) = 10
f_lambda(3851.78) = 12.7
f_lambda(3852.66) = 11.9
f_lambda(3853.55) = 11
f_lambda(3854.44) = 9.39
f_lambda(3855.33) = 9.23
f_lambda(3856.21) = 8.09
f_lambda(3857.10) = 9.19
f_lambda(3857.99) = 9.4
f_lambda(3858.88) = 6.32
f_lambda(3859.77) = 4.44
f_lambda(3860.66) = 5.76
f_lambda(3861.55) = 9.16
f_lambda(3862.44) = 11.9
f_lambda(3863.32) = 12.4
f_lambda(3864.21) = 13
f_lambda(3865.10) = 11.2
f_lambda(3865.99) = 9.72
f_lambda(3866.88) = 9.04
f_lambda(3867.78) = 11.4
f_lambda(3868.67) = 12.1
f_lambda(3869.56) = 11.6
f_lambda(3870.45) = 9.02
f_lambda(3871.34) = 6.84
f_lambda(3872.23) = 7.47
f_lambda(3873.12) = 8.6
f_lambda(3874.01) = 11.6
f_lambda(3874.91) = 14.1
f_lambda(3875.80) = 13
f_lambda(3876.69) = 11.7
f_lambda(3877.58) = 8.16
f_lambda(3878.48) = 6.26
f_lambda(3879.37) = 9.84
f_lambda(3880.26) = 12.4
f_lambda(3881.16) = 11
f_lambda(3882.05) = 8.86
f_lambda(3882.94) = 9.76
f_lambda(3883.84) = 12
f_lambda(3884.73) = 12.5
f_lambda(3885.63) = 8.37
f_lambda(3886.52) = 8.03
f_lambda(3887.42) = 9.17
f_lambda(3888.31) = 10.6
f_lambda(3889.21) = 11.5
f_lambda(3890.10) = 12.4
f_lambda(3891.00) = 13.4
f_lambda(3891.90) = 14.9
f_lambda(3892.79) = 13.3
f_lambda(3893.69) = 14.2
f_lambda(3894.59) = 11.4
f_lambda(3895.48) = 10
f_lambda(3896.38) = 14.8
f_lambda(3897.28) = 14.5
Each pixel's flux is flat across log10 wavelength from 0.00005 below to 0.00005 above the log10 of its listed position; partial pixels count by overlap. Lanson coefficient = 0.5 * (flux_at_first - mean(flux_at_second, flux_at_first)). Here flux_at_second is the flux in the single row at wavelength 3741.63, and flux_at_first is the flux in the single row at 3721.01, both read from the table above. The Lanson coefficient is -2.6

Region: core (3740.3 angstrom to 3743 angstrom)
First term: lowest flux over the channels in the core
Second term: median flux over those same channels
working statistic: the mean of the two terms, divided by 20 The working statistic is 0.56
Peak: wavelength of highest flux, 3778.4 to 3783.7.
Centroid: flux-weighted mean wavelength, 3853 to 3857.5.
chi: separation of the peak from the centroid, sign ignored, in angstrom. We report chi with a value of 75.5 angstrom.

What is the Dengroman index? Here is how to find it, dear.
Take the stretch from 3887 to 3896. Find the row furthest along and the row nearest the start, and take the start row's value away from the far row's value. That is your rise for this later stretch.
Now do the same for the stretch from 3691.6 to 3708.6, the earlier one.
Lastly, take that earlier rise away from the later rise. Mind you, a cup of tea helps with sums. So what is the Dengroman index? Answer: 8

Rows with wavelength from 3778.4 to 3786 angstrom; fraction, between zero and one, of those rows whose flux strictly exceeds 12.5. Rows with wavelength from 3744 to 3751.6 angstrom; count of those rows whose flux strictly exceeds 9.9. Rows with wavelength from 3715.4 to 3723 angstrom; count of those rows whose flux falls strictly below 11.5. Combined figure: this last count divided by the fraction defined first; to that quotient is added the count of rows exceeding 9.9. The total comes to 7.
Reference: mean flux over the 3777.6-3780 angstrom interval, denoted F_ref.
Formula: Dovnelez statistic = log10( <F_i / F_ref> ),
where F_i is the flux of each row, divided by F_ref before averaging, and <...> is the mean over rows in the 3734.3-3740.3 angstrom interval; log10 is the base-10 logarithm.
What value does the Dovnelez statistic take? -0.23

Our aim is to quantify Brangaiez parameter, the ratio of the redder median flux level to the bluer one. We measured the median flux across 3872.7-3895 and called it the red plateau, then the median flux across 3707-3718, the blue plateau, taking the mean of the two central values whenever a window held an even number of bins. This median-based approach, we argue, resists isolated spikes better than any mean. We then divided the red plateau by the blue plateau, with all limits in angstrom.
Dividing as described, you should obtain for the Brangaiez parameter 0.82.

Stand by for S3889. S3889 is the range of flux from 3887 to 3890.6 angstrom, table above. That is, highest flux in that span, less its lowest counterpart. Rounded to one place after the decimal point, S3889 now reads 3.2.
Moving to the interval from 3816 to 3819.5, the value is 4.5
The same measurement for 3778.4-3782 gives 2.5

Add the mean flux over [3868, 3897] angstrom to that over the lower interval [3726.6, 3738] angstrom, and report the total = 20.1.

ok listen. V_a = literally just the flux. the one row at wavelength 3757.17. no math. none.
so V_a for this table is 11.2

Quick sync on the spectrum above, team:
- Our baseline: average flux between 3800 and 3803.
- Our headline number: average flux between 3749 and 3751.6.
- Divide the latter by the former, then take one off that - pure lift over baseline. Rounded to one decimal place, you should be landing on -0.4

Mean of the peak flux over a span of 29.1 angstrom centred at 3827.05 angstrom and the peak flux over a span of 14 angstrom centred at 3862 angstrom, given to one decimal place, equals 12.6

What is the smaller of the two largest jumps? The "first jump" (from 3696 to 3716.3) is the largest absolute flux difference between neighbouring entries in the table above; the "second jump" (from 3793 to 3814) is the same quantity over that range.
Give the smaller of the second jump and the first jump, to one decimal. 3.3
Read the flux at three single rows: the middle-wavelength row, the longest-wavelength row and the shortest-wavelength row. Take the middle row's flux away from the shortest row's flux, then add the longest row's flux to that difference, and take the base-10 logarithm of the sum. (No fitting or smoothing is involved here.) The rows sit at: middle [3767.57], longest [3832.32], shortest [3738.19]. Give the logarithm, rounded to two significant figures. 0.66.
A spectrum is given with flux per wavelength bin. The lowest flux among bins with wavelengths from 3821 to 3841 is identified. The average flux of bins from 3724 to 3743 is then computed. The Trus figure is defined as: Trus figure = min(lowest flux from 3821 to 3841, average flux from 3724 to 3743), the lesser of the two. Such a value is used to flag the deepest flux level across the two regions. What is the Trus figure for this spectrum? 4.27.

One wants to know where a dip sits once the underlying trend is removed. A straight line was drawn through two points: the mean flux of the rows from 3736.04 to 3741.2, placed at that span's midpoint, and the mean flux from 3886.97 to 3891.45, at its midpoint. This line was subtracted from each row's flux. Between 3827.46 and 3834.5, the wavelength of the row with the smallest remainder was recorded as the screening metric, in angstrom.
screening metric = 3832.32 angstrom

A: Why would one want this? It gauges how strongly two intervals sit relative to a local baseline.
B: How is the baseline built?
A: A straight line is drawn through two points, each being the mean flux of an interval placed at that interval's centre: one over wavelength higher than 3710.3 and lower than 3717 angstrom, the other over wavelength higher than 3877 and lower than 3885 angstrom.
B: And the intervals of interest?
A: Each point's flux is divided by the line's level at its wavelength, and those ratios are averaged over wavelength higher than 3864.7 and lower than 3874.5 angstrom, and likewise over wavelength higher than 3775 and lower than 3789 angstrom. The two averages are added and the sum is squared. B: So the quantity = 4.2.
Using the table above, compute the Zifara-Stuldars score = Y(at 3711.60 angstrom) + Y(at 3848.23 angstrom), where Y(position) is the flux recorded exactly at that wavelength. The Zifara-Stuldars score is 28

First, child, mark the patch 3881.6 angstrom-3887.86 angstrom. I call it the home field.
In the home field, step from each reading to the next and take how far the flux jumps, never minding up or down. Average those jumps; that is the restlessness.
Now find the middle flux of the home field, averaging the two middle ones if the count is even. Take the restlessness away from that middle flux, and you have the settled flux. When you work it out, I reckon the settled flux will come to 7.6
